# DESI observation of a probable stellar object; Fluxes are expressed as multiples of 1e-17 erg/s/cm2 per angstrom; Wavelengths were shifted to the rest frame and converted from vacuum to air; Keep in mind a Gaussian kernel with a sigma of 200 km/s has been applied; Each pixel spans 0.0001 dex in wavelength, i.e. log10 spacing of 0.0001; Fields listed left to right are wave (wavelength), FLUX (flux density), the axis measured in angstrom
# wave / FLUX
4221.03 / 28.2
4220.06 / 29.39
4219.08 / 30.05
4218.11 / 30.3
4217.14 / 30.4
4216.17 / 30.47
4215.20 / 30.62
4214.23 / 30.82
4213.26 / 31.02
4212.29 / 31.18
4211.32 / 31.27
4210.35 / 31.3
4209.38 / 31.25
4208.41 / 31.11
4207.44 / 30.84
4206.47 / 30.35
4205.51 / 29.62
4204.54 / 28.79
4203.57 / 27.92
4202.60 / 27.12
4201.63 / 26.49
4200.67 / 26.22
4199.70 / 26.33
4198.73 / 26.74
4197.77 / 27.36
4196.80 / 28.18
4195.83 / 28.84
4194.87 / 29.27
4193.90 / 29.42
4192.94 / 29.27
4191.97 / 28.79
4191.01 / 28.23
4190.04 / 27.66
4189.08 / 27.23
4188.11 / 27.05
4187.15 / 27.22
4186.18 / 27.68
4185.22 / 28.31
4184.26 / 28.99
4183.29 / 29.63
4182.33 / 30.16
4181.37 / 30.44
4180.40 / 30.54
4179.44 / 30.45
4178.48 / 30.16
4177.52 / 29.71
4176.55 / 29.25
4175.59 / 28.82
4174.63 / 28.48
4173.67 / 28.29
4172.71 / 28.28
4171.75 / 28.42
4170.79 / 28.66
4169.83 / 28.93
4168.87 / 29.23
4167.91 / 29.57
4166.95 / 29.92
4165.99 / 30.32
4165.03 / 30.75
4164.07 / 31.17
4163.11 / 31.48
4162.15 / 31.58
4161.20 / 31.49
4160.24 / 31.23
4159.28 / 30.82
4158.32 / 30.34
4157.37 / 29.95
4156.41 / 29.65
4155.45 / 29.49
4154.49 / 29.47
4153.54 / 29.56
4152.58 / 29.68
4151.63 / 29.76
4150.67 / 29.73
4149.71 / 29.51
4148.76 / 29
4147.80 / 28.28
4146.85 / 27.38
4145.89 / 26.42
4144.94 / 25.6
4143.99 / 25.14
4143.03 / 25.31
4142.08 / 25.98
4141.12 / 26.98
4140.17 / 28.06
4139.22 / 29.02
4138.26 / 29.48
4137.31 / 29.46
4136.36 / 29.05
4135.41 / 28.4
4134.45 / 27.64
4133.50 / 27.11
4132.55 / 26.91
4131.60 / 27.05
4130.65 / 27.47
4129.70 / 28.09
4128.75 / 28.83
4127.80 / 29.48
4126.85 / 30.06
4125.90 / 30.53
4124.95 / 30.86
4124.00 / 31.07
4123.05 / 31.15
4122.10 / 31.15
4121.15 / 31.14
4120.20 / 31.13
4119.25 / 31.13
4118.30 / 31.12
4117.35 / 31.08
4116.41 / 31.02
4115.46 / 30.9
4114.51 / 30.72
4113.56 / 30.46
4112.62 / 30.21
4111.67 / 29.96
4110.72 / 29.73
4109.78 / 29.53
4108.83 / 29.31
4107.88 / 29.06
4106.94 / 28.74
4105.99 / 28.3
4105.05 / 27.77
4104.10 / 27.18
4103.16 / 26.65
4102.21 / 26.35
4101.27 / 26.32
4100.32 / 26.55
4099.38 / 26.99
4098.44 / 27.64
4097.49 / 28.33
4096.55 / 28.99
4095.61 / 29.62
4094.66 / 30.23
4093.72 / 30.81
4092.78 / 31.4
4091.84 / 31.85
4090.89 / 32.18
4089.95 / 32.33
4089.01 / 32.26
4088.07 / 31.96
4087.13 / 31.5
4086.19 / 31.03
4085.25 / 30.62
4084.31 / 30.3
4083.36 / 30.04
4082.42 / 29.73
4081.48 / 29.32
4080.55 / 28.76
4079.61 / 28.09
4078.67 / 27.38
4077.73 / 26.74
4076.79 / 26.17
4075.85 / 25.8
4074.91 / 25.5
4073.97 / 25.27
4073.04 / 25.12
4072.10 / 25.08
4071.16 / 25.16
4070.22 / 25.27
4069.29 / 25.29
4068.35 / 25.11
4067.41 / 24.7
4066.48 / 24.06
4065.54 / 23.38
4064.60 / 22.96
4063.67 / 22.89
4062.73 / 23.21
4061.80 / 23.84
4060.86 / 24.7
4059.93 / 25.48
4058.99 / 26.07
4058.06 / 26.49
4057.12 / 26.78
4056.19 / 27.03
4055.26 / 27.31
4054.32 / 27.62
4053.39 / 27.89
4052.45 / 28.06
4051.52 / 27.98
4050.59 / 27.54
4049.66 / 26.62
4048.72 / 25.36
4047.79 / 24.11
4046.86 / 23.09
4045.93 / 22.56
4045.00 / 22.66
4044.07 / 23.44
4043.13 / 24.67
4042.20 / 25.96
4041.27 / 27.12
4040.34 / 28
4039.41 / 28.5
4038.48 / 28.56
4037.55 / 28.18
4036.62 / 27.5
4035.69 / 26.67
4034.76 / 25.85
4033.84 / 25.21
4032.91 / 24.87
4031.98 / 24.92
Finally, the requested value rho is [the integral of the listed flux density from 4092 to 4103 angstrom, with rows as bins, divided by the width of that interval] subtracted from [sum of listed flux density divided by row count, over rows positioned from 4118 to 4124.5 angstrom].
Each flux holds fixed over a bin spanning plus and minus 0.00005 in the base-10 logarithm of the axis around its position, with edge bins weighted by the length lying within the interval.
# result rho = 2.6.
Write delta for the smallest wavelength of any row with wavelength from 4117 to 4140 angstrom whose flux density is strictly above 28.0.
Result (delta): 4117.35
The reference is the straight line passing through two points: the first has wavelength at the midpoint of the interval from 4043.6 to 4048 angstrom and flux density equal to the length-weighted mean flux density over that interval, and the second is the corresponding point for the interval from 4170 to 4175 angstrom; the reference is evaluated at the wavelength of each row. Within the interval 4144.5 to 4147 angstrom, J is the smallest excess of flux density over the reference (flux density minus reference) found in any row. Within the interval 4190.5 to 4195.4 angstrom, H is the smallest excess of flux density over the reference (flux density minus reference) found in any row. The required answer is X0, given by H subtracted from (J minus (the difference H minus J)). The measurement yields -1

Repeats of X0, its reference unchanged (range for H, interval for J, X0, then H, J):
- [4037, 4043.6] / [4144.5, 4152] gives -7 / 1.7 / -1.7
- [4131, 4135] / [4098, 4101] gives 2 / 0.1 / 1.1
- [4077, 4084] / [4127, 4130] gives -2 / 2.3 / 1.4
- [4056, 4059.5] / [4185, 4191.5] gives -9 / 2.4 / -2.1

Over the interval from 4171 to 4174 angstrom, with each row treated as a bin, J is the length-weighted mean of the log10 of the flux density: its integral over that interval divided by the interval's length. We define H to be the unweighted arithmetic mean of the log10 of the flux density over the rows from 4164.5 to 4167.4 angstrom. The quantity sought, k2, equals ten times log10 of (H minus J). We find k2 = -16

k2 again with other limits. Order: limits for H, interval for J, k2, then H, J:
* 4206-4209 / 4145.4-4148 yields -13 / 1.49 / 1.44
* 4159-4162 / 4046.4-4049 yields -10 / 1.49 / 1.38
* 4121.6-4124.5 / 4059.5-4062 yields -10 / 1.49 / 1.39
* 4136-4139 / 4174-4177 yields -22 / 1.47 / 1.46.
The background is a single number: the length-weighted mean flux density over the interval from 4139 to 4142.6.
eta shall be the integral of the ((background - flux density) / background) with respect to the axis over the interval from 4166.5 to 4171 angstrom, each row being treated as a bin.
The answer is -0.3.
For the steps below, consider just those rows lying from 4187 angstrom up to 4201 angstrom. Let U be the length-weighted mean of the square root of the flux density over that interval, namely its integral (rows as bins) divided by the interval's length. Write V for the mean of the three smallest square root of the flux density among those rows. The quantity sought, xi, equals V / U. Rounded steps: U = 5.28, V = 5.14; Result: 0.974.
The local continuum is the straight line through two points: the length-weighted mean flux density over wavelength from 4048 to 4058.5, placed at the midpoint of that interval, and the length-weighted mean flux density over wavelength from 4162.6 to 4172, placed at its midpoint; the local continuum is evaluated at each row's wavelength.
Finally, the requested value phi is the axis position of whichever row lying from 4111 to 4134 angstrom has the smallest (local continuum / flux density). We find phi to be 4118.30 angstrom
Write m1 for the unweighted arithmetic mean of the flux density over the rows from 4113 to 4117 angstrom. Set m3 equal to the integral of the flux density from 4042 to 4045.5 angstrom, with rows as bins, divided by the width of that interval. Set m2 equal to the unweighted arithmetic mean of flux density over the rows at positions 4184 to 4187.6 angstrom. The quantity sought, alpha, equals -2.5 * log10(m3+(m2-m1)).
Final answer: -3.32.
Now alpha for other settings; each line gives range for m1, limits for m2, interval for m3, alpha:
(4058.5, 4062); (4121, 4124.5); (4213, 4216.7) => -3.92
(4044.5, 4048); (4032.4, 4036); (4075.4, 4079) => -3.66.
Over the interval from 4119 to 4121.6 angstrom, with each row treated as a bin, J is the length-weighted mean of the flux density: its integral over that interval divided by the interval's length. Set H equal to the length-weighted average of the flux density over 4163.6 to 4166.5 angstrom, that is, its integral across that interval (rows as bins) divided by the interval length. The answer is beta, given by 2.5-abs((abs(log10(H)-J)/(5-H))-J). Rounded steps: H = 30.7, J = 31.1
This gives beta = -29.8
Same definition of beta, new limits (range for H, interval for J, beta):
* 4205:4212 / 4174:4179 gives -27.8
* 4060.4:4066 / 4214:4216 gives -29.8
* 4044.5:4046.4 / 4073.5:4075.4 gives -24.3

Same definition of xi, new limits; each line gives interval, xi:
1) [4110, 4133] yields 0.950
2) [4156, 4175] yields 0.973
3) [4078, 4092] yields 0.961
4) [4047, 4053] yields 0.980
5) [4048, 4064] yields 0.945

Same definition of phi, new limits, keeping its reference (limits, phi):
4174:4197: 4180.40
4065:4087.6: 4087.13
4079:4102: 4089.95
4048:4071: 4052.45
